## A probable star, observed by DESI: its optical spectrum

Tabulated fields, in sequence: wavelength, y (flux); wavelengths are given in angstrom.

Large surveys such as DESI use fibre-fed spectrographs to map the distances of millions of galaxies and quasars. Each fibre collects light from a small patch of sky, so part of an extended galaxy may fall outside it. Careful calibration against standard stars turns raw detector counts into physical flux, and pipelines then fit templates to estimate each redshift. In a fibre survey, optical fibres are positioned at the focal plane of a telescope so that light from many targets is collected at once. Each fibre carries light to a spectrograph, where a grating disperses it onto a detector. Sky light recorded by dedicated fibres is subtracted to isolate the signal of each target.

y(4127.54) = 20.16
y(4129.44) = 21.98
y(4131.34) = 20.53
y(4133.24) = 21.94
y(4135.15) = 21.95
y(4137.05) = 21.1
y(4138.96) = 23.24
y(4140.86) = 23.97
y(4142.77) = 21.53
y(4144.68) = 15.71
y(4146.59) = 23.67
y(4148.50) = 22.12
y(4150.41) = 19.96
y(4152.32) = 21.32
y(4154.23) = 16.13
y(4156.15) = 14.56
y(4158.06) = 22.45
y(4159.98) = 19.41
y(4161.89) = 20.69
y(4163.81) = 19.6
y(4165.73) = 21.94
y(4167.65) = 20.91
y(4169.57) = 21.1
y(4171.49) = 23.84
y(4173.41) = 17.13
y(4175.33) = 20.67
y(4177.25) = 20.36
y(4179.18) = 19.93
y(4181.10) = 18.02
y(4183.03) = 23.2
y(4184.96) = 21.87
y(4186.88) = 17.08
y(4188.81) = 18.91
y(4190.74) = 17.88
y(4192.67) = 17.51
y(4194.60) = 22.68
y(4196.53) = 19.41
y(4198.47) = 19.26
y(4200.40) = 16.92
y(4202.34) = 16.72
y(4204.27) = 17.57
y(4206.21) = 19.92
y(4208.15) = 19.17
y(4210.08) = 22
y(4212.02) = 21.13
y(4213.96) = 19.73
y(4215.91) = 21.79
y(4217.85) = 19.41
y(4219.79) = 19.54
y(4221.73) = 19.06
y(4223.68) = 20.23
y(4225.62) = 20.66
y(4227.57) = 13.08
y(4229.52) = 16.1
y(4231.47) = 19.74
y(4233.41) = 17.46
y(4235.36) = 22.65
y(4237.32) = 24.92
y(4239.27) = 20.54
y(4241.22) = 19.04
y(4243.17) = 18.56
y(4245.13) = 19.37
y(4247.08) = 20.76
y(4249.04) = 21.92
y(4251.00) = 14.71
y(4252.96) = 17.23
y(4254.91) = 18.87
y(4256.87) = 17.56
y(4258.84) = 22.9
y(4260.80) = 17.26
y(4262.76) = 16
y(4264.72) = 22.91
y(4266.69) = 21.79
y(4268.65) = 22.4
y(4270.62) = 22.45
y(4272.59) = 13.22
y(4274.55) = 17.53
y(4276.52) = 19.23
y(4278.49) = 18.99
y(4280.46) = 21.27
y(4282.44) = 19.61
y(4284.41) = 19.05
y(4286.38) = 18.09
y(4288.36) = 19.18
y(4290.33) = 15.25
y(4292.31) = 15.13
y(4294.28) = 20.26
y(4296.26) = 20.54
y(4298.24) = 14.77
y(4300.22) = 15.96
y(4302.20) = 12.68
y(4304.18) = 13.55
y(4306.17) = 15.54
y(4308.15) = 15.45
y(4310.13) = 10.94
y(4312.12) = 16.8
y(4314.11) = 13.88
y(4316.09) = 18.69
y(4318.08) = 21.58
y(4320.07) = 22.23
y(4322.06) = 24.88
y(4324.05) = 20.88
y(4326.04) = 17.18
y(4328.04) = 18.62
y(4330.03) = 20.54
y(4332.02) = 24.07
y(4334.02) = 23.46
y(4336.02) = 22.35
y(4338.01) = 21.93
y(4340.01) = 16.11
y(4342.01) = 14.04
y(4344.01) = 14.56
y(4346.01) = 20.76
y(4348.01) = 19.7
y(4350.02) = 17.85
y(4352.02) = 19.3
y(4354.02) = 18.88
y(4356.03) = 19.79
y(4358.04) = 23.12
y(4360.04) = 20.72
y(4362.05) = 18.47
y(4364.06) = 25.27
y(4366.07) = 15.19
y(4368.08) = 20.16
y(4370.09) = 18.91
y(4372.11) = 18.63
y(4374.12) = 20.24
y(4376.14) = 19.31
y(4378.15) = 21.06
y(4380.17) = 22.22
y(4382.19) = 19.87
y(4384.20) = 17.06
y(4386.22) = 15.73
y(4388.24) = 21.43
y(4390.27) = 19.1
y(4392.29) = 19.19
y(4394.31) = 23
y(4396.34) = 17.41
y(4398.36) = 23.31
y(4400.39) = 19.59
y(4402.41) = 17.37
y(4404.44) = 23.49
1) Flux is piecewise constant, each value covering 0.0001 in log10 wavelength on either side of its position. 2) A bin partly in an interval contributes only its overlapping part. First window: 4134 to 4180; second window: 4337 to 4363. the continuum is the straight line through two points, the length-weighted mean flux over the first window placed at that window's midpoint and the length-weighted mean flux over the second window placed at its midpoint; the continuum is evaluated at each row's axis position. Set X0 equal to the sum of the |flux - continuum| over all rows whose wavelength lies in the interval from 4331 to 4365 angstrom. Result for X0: 46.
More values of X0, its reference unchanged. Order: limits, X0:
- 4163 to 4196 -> 30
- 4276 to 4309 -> 43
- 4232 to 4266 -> 40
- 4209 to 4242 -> 31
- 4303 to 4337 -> 59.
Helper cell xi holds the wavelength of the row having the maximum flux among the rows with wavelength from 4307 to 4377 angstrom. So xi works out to 4364.06 angstrom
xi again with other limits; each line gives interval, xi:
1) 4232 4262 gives 4237.32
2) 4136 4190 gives 4140.86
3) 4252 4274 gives 4264.72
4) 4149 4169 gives 4158.06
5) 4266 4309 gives 4270.62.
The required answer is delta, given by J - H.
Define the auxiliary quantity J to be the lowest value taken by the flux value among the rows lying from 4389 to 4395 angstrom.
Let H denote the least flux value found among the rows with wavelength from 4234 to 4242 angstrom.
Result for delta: 0.1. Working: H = 19.04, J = 19.1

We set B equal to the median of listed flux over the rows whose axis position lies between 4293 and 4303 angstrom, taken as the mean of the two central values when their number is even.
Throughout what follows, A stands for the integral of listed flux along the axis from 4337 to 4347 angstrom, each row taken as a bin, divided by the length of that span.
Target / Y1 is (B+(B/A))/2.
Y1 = 8.4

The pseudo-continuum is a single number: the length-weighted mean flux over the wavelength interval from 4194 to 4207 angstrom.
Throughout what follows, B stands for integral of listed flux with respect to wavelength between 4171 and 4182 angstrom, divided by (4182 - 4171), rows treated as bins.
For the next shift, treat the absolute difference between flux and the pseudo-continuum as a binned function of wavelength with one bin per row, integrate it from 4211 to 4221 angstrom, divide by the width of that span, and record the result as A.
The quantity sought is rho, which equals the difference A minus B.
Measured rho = -18.4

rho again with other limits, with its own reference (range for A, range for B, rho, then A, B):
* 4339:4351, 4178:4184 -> -17.8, 2.6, 20.4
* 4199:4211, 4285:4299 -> -16.1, 1.6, 17.7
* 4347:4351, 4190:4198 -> -18.5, 0.9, 19.4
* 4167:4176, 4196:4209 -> -15.7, 2.6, 18.4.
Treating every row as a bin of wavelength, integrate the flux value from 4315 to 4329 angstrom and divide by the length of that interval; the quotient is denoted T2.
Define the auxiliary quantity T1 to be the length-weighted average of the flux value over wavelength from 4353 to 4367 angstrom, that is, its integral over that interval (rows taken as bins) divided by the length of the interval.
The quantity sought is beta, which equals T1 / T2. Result 0.99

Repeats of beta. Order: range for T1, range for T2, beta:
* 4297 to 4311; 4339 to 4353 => 0.82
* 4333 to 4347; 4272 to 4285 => 1.03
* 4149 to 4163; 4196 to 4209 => 1.05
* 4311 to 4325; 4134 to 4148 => 0.91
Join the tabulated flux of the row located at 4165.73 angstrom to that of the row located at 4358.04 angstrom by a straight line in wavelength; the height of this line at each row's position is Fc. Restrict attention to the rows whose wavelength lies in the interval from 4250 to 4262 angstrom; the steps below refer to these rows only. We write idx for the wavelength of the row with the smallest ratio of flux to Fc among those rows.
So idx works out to 4251.00 angstrom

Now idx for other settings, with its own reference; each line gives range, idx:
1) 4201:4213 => 4202.34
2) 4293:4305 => 4302.20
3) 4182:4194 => 4186.88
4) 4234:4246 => 4243.17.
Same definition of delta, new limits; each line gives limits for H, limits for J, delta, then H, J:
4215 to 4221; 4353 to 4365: -0.9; 19.41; 18.47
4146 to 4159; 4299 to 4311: -3.6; 14.56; 10.94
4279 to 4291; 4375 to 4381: 4.1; 15.25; 19.31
